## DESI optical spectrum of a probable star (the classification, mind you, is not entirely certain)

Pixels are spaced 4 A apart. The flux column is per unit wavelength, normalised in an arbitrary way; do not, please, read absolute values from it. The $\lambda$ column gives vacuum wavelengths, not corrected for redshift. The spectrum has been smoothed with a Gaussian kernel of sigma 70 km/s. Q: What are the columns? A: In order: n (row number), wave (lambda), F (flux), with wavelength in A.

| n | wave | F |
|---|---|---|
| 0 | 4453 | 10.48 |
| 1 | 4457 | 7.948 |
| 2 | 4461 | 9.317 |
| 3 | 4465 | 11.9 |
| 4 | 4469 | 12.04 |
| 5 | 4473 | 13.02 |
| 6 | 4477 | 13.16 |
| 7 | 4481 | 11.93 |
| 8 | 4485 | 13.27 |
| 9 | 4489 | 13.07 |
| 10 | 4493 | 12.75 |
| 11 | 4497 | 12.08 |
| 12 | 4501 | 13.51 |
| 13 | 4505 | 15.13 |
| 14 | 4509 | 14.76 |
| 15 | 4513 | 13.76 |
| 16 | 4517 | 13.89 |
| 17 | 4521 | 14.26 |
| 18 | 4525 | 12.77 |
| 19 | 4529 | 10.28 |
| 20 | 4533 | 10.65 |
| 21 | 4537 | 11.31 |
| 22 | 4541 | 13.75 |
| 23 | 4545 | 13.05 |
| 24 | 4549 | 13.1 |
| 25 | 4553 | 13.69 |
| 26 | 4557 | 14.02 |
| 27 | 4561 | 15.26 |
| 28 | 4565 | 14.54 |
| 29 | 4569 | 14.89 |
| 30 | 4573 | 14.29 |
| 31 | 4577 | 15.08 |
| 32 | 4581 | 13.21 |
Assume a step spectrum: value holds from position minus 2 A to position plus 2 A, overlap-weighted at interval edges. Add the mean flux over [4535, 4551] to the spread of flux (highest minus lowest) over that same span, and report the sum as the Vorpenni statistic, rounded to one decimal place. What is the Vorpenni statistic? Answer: 15.2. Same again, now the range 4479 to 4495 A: 14.1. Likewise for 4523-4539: 13.7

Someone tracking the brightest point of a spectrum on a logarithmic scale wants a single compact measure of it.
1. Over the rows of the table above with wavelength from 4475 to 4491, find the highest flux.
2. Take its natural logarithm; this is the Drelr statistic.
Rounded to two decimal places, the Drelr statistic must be 2.59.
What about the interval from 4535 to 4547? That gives 2.62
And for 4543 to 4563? 2.73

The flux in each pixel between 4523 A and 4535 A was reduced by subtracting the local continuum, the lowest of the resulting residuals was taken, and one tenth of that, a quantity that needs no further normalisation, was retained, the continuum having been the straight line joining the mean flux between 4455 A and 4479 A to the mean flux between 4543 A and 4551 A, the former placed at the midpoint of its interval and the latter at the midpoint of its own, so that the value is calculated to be -0.24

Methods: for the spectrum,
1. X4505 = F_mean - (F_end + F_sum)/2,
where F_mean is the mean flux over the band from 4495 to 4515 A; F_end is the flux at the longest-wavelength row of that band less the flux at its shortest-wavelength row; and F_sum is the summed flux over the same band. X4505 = -22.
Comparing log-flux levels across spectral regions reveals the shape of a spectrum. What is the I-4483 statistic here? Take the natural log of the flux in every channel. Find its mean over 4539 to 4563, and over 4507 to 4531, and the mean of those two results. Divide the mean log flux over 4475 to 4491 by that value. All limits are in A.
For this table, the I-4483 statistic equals 0.98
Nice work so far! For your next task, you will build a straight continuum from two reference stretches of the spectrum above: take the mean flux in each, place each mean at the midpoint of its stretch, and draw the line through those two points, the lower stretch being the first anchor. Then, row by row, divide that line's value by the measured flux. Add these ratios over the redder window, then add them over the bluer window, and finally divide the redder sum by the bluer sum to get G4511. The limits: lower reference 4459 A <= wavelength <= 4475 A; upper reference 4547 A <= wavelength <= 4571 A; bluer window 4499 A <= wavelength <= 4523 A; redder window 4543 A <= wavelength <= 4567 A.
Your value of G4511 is 1.12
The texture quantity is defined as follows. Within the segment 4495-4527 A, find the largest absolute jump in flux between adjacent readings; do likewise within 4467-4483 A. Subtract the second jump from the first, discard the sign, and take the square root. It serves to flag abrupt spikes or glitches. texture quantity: 0.62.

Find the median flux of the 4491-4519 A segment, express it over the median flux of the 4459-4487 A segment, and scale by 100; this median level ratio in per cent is 114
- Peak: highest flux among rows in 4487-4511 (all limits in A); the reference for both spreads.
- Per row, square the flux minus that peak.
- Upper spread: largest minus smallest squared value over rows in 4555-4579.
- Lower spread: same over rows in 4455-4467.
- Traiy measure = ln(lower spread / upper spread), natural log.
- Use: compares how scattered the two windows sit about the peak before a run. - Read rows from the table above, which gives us 3.5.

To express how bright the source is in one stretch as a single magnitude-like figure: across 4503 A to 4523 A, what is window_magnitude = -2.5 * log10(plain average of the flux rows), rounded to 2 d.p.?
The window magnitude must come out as -2.89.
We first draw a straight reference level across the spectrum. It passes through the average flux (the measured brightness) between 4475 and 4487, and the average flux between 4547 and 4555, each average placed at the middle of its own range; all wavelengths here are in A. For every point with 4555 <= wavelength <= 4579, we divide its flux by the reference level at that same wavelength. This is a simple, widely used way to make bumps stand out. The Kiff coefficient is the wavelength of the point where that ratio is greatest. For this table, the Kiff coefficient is 4561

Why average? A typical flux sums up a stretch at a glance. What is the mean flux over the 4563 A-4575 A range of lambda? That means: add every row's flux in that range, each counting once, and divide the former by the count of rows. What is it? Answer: 14.6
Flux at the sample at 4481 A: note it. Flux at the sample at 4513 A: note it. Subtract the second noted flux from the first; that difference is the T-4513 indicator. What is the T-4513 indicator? -1.83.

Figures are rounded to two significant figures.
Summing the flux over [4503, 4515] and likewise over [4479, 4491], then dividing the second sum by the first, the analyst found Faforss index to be 0.88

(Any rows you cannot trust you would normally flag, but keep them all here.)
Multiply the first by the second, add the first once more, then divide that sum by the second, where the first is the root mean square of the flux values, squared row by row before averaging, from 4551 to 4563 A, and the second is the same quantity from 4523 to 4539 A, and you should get 15.6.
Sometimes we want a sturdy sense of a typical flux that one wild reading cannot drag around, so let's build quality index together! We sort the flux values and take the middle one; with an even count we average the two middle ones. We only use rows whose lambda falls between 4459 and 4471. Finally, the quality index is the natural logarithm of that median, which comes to 2.48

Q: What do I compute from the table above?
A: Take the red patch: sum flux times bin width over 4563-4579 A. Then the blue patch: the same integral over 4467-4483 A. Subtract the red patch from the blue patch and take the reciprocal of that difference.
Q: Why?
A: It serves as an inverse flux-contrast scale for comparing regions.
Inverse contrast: -0.029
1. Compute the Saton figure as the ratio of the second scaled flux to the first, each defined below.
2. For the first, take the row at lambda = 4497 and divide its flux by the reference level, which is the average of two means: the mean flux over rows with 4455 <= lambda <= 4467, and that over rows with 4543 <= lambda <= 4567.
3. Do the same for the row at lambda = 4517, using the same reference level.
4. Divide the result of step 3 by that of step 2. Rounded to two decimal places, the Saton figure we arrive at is 1.15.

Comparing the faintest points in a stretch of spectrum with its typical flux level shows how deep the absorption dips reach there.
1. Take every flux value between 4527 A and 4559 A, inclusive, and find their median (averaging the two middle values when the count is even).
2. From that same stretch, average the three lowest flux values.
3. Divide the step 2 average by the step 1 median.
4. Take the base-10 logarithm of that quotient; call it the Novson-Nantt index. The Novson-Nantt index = -0.09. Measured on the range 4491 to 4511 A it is -0.02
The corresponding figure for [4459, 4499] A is -0.05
